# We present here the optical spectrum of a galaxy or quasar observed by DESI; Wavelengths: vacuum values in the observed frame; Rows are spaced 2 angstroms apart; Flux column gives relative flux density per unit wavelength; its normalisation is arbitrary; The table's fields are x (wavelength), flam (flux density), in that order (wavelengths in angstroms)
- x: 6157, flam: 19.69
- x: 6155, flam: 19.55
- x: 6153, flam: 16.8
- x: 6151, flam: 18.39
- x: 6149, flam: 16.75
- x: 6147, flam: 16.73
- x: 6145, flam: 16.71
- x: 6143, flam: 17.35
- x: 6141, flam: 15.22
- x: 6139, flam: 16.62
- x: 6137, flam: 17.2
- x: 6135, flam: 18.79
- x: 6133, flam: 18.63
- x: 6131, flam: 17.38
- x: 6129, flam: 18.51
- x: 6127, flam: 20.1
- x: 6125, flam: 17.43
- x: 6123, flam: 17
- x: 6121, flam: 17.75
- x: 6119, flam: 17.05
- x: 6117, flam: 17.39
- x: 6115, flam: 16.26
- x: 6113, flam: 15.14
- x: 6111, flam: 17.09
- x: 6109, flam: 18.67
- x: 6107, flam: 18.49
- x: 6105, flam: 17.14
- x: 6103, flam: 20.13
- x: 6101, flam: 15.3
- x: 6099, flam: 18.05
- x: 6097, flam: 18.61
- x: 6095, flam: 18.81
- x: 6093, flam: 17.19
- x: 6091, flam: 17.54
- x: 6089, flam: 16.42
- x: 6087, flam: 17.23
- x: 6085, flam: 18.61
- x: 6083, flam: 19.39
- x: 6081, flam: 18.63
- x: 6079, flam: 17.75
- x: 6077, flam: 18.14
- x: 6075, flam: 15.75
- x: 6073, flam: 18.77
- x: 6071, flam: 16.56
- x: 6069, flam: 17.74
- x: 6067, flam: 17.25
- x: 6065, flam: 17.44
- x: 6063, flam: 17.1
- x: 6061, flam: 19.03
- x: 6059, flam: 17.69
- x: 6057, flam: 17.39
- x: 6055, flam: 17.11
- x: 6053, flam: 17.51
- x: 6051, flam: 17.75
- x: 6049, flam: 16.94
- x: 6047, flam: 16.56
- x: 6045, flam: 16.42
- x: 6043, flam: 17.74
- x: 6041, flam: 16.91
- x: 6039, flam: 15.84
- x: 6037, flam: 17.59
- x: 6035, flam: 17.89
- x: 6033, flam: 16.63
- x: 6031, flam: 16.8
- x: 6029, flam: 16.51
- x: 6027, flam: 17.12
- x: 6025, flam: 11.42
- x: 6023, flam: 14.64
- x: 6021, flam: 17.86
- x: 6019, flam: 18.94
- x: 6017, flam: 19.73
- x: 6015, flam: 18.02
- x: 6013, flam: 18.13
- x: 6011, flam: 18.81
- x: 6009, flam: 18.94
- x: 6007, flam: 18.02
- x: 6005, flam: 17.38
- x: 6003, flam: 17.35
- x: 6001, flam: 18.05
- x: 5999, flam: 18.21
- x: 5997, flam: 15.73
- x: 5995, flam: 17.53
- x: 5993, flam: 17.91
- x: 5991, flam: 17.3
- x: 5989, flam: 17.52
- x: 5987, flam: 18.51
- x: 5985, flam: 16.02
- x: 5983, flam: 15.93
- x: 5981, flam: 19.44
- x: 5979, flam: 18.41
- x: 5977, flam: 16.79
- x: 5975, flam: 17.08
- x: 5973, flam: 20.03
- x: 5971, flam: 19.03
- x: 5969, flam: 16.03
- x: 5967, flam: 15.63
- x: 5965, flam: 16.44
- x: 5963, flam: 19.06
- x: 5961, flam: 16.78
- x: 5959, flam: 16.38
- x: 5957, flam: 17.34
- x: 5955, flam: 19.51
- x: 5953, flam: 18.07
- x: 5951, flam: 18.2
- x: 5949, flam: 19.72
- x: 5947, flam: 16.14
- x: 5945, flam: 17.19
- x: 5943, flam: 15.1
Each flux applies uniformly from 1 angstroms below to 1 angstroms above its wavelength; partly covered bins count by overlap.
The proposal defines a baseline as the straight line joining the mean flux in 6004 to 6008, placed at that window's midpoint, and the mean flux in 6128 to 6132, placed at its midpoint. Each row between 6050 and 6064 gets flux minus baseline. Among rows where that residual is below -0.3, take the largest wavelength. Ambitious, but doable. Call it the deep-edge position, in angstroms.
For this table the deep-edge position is 6063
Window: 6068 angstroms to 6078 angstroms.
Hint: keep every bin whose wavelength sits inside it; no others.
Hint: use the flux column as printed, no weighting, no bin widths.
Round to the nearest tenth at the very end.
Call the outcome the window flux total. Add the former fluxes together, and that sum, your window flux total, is 87.0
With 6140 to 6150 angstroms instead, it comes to 82.8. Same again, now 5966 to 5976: 87.8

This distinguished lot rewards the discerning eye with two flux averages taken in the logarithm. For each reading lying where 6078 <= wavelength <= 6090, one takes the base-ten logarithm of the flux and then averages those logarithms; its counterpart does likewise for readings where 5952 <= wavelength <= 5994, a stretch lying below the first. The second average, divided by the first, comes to 0.99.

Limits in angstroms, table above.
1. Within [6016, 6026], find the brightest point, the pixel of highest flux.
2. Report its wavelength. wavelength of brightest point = 6017 angstroms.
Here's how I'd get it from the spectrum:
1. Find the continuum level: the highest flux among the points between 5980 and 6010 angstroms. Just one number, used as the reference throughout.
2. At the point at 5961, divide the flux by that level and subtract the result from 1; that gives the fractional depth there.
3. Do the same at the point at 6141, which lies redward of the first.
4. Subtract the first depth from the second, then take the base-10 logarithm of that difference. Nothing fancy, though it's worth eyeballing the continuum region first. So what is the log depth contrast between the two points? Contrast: -1.10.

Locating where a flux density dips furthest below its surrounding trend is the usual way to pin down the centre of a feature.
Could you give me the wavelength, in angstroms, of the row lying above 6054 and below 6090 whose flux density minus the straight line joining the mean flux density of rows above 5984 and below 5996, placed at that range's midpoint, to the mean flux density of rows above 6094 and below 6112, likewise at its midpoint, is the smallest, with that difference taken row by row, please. 6075 angstroms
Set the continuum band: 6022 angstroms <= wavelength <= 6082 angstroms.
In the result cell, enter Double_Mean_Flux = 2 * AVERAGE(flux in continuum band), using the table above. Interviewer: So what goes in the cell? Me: 34.0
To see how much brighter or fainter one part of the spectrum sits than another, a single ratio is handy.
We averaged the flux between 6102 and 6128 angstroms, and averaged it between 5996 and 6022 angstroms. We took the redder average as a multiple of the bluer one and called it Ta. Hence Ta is 0.98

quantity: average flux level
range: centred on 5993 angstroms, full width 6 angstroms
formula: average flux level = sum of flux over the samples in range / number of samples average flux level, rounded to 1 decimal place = 17.6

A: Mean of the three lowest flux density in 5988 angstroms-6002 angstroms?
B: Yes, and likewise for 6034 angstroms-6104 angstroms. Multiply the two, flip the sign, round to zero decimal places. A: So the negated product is -263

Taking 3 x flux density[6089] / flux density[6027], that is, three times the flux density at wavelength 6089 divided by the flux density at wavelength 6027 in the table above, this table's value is 2.88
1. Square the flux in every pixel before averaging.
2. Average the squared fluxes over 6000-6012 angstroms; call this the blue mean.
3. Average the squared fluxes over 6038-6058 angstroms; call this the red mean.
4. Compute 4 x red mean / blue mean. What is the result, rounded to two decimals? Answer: 3.54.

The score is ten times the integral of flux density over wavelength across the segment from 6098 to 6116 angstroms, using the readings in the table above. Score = 3125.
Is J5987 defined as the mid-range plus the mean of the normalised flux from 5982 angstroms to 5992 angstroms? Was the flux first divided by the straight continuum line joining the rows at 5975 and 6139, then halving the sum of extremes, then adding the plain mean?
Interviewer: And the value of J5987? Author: 2.01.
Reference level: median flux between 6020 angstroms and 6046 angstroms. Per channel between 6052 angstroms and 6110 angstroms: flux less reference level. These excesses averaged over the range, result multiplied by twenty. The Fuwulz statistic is 19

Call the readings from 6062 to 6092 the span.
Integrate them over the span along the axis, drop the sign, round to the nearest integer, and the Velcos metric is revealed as 529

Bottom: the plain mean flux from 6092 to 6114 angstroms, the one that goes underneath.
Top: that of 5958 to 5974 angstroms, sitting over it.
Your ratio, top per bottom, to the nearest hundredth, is 0.98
